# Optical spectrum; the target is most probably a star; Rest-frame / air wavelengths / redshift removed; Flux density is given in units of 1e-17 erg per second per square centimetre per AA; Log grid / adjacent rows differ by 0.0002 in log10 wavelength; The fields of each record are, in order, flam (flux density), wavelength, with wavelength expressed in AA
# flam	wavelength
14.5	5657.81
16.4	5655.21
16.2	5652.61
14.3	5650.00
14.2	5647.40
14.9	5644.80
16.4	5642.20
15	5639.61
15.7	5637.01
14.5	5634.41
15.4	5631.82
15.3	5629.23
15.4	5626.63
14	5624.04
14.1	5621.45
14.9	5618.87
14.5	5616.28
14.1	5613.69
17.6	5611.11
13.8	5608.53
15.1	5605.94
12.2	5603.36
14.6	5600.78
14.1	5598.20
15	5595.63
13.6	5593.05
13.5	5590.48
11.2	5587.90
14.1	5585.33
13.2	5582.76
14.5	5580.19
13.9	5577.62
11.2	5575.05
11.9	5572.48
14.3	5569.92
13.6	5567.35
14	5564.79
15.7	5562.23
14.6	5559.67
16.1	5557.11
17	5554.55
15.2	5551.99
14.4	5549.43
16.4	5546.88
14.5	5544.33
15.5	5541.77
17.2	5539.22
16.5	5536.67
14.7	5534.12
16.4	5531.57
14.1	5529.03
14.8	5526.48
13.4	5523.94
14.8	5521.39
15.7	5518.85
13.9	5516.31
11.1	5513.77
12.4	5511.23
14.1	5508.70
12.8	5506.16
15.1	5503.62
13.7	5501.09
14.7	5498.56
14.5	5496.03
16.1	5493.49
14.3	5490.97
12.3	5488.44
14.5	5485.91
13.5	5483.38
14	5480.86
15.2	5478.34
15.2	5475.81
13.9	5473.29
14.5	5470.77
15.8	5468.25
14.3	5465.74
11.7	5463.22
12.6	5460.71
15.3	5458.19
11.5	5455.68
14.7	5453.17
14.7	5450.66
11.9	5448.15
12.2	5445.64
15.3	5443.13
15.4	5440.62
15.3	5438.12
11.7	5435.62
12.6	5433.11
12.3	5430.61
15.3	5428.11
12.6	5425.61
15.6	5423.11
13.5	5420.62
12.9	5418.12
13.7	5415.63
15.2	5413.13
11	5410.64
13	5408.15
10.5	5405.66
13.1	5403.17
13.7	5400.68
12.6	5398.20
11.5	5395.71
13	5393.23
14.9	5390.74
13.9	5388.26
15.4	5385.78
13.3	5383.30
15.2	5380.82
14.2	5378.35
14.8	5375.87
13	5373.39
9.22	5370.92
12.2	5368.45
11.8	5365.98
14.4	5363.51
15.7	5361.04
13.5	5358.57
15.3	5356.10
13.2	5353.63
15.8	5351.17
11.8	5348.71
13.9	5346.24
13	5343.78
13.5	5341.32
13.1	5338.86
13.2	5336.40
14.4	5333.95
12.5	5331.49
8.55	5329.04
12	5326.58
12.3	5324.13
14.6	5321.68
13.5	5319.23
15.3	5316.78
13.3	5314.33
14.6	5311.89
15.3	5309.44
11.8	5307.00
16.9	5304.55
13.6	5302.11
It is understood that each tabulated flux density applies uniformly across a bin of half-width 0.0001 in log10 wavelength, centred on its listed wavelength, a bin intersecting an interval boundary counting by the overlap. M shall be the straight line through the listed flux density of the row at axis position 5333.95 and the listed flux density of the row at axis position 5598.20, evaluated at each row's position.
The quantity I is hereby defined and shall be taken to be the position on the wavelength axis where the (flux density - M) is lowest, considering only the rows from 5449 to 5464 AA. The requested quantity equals 5455.68 AA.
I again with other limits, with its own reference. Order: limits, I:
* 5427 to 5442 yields 5435.62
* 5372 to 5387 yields 5373.39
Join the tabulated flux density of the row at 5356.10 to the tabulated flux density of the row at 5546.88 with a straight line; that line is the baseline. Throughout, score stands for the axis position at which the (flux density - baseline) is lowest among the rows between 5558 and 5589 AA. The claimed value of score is 5587.90 AA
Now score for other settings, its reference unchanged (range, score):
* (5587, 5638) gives 5587.90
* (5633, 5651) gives 5647.40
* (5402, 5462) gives 5405.66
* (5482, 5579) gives 5575.05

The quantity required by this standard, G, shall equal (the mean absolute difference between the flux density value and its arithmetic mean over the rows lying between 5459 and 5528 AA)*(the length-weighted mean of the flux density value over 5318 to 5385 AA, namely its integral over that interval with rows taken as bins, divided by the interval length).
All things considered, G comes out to 12.9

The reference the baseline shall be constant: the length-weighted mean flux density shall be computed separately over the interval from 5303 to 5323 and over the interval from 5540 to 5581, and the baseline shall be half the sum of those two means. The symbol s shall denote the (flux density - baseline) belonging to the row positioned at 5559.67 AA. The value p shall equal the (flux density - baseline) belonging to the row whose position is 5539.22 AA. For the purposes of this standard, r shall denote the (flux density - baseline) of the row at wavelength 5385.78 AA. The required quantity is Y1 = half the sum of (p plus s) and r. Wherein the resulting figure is 2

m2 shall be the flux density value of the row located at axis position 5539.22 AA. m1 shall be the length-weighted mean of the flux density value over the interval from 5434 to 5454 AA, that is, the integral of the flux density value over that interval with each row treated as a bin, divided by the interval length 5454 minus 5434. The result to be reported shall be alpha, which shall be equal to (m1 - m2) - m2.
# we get -20.5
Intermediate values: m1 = 13.9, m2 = 17.2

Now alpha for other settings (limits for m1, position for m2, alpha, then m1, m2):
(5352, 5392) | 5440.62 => -17.0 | 13.8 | 15.4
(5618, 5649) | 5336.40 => -11.4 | 15.0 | 13.2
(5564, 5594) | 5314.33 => -13.4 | 13.2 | 13.3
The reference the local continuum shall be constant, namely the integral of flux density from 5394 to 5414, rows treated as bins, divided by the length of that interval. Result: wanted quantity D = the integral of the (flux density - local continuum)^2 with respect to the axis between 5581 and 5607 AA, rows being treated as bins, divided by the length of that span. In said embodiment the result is 2.6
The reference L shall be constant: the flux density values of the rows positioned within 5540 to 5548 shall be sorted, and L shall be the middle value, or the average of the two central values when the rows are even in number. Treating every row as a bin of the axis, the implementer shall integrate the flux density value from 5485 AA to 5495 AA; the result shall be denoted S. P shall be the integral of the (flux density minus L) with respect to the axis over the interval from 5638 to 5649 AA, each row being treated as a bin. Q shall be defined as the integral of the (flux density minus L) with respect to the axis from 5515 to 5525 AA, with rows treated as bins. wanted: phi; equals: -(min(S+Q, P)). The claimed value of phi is 4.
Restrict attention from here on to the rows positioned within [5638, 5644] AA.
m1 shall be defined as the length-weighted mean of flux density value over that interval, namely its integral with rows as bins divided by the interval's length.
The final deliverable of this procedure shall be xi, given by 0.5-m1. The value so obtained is -15.1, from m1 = 15.6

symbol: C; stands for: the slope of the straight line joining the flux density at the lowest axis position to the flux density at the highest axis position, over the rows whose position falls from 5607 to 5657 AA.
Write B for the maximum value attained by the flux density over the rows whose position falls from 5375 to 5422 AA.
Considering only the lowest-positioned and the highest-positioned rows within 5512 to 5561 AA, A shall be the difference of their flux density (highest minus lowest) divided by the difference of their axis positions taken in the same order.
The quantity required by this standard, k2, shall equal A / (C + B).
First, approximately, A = 0.08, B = 15.4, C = 0.06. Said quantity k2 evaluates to 0.0049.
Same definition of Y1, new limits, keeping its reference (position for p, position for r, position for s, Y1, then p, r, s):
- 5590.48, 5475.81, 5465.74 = 0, -1.0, 0.7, -0.2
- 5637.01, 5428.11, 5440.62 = 1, 1.2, 0.8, 0.9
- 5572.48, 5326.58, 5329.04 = -6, -2.6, -2.5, -5.9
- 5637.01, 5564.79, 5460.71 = -1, 1.2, -0.5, -1.9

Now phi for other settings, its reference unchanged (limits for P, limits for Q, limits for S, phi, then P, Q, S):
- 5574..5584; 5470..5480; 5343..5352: 23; -23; -8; 122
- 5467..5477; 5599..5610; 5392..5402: 7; -7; -17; 127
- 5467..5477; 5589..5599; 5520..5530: 7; -7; -15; 143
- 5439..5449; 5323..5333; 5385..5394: 17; -17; -41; 129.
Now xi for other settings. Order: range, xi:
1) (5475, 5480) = -14.6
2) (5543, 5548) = -14.9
